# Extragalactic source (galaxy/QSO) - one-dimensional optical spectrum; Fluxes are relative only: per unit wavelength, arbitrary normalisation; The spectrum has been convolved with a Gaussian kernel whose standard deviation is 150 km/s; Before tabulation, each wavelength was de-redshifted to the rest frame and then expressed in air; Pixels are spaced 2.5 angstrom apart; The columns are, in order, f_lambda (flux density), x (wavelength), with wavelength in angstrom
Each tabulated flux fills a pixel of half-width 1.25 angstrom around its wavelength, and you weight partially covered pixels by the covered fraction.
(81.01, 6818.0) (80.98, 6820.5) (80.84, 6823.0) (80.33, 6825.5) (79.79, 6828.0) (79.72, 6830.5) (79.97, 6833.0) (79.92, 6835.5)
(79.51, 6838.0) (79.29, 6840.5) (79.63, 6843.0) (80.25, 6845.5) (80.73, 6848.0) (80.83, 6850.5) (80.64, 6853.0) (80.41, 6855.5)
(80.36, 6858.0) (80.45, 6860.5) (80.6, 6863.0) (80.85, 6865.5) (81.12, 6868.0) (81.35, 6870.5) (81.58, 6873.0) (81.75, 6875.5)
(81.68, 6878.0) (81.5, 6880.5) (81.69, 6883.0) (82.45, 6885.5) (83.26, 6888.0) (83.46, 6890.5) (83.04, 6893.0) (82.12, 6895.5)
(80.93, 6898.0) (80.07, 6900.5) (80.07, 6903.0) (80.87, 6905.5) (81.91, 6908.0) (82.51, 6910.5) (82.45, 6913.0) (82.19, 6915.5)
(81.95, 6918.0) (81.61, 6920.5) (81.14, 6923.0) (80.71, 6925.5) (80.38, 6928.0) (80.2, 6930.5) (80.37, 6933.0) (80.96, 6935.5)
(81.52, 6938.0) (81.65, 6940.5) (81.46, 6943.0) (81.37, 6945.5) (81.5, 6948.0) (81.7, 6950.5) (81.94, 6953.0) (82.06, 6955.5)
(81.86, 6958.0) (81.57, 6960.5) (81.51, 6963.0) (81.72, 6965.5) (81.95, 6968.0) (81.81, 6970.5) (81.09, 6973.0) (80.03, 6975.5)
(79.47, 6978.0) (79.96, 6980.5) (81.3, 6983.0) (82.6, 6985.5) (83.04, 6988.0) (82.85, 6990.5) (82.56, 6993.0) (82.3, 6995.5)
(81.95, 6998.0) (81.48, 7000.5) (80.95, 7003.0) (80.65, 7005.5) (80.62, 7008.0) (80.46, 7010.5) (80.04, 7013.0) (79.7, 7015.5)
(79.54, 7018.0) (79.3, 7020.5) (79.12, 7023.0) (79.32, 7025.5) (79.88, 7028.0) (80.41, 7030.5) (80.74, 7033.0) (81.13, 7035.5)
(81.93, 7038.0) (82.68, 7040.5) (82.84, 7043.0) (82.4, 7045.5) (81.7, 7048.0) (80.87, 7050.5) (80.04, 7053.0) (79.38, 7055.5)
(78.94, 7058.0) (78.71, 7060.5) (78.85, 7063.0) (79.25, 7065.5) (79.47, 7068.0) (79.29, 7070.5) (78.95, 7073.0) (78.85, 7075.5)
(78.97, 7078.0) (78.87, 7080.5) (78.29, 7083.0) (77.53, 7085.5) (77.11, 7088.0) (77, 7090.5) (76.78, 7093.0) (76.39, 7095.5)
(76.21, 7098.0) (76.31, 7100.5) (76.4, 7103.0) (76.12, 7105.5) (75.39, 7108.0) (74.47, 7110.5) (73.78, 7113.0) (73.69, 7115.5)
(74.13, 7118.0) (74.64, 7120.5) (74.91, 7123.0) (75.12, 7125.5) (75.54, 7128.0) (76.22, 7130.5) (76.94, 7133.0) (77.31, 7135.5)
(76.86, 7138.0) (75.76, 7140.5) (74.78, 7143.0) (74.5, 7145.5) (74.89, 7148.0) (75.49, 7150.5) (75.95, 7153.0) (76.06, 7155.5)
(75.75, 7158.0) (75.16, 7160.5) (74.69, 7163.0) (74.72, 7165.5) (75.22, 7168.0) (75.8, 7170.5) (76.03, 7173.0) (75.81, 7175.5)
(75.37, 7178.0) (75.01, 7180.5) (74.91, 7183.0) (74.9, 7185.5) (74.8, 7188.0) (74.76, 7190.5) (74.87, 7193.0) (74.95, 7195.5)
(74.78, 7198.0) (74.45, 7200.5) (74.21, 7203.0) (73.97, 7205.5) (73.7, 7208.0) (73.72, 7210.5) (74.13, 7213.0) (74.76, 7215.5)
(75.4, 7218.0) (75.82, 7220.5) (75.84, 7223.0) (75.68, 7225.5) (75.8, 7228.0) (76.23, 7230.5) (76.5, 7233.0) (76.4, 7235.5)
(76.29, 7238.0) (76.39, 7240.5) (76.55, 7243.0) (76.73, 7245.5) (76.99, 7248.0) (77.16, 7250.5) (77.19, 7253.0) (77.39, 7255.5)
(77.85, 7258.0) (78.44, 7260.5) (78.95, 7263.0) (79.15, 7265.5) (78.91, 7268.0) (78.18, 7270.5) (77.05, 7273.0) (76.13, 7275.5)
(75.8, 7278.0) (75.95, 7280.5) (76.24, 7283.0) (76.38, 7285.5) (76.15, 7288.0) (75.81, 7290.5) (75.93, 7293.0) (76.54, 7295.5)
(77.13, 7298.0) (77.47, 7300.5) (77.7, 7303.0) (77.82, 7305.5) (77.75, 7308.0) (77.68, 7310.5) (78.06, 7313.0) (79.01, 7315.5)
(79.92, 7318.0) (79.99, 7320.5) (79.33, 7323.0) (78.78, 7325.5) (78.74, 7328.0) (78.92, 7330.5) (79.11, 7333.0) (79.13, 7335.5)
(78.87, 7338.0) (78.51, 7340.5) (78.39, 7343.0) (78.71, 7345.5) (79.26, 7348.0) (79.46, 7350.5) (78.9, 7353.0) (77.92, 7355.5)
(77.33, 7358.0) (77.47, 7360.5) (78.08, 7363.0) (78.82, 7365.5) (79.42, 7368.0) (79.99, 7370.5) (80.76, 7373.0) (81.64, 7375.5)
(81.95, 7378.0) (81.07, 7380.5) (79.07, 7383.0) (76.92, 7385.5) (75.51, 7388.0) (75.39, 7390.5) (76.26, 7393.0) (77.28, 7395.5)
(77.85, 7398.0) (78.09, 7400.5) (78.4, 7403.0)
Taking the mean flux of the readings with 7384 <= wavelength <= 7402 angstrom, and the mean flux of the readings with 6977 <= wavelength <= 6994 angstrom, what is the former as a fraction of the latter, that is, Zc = 0.940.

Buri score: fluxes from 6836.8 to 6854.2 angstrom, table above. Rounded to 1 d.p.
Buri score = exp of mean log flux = 80.1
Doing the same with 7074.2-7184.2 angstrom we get 75.9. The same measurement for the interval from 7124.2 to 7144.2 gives 76.1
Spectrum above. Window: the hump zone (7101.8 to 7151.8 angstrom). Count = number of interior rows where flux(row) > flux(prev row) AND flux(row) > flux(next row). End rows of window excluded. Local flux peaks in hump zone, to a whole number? 1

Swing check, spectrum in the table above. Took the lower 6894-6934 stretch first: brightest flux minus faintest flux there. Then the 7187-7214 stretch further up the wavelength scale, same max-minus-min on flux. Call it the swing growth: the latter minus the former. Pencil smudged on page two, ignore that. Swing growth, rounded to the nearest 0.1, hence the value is -1.2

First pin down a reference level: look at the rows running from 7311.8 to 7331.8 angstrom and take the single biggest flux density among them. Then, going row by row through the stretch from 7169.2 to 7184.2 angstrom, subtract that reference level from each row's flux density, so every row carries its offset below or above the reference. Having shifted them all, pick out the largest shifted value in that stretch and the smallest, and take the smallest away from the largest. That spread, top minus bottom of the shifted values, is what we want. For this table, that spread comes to 1.12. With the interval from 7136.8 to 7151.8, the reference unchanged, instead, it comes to 2.36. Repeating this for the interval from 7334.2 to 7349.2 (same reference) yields 0.87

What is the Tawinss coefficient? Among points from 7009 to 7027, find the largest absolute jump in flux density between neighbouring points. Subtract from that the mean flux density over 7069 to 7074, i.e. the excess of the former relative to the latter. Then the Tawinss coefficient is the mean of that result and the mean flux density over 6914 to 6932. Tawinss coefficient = 1.2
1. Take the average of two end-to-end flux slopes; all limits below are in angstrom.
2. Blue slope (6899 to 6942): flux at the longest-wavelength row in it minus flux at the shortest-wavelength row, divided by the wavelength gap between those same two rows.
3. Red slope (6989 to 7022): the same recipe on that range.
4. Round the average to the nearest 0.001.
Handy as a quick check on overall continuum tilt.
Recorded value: -0.039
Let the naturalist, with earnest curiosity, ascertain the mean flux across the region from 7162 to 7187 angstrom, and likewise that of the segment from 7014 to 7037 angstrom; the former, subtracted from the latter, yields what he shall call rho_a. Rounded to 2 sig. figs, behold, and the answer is 4.7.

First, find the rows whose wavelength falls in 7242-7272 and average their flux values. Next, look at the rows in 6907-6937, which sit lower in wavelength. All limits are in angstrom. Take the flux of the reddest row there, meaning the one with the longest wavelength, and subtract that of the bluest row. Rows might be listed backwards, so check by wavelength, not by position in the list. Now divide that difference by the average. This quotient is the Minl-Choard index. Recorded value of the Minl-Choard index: -0.012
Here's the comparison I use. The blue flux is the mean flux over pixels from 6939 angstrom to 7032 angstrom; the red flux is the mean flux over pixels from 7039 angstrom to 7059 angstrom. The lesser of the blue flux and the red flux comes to 81.1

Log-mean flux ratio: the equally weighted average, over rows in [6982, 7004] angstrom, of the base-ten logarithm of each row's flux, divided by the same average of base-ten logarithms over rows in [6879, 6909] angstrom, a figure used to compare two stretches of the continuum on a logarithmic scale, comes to 1.001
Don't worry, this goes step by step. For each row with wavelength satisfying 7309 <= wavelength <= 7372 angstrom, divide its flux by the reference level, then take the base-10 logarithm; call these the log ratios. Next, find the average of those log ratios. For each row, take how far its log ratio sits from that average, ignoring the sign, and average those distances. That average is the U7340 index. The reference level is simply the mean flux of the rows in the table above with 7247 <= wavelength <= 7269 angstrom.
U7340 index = 0.0031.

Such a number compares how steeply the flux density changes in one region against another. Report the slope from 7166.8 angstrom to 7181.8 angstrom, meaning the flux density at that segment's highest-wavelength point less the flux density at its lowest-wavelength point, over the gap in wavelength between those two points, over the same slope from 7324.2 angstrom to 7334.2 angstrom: -0.4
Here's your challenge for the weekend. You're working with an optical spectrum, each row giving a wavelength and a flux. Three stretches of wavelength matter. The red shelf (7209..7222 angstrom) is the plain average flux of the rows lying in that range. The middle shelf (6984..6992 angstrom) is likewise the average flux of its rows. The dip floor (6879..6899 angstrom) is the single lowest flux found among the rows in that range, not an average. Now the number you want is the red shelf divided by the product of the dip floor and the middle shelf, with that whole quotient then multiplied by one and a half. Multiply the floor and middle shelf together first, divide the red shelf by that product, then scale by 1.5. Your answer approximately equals 0.0167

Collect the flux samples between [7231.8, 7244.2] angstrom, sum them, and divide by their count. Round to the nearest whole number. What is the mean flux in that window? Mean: 76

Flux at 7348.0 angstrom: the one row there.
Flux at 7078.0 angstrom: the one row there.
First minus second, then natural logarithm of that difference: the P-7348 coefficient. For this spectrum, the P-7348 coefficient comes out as -1.2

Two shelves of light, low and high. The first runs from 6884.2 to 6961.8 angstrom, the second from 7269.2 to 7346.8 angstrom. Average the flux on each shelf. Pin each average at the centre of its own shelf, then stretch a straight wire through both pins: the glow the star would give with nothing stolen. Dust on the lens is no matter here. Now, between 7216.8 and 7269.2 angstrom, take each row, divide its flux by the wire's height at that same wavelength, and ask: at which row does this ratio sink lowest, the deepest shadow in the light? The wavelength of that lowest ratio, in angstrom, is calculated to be 7218.0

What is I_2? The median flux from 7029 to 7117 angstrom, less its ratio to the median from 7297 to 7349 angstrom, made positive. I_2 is 77.9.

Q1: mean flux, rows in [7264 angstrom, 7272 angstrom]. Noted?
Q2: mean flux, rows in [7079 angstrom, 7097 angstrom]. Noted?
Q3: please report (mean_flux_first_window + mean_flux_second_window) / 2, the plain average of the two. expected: 78.1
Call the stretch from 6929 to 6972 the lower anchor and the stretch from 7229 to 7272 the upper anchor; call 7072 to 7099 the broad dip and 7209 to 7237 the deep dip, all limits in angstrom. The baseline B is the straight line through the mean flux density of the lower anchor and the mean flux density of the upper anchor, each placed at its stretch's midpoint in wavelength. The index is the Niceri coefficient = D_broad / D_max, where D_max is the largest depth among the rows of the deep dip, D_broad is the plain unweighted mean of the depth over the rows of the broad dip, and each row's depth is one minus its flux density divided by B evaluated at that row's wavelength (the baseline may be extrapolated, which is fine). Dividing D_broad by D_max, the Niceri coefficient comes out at 0.4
